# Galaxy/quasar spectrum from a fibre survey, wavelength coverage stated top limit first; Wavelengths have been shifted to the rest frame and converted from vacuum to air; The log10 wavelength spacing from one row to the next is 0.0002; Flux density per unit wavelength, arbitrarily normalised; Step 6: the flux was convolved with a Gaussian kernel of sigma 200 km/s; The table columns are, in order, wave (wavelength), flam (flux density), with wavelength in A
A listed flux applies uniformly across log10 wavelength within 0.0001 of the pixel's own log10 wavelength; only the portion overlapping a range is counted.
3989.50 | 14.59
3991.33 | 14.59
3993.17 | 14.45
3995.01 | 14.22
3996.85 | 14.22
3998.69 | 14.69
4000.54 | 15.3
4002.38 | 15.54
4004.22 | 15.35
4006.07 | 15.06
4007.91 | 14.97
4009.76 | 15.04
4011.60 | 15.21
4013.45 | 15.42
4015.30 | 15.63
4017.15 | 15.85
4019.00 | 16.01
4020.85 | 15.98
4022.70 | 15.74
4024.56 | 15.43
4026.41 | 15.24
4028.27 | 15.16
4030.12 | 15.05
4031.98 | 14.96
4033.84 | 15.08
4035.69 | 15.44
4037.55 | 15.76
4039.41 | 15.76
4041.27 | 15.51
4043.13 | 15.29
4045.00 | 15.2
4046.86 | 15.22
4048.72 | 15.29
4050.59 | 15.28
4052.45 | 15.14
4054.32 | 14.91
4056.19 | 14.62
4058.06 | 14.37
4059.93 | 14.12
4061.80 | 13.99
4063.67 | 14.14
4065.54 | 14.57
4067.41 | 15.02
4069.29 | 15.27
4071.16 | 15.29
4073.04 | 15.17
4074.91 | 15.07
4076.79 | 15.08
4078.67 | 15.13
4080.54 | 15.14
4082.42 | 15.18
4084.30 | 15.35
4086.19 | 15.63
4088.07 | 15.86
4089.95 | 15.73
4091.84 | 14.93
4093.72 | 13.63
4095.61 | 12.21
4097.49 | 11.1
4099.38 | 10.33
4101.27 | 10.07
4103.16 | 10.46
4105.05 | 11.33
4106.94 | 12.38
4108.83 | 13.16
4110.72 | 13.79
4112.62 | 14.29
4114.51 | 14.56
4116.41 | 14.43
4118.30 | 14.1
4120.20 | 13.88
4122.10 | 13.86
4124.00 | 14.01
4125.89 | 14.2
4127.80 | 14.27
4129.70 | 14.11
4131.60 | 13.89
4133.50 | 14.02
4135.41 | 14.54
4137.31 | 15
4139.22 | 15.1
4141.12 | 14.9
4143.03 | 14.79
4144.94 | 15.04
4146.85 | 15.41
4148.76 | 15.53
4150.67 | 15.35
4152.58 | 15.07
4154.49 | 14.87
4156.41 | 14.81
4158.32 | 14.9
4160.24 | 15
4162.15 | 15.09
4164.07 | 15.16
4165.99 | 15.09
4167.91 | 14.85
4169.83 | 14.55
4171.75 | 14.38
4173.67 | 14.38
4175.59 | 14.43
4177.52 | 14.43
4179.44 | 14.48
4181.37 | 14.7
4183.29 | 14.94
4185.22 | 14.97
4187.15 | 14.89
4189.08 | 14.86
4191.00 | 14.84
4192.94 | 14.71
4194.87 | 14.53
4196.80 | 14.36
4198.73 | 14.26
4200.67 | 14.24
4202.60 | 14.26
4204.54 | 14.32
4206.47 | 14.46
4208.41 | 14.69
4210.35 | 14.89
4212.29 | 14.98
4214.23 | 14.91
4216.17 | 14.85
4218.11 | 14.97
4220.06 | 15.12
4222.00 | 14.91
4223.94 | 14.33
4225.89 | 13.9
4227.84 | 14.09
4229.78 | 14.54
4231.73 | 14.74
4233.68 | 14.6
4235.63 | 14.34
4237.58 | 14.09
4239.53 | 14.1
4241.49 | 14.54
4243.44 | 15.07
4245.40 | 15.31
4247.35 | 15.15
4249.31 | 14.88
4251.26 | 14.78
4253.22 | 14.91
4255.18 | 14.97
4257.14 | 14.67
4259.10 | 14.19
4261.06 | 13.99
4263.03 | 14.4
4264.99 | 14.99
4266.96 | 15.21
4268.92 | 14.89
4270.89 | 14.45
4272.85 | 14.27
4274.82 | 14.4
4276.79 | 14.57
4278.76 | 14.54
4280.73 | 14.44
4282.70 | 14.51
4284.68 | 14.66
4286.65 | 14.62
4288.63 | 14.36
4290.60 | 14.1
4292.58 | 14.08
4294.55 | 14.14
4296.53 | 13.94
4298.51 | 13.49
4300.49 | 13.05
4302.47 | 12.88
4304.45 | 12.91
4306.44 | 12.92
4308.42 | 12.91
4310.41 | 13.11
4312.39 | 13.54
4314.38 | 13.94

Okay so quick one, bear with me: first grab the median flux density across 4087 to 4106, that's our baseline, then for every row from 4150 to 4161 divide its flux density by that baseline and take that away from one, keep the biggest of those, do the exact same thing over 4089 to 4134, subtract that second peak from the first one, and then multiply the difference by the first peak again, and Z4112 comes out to 0.10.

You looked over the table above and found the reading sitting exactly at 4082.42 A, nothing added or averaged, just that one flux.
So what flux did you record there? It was 15.18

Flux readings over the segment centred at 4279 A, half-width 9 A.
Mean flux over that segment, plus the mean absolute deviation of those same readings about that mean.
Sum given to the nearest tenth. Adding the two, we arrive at 14.6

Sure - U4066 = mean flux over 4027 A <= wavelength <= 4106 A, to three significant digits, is 14.5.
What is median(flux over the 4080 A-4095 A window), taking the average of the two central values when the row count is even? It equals 15.3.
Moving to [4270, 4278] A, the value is 14.4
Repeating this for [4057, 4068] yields 14.3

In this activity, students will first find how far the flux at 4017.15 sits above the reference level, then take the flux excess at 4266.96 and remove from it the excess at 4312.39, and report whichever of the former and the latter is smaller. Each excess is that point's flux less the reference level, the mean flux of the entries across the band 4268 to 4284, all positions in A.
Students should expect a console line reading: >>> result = 1.3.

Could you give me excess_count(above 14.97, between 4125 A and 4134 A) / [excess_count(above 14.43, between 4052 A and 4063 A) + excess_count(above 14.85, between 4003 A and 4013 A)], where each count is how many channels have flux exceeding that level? 0.0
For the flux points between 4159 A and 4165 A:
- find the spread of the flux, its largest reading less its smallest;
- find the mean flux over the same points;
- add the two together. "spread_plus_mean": 15.2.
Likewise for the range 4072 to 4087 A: 15.8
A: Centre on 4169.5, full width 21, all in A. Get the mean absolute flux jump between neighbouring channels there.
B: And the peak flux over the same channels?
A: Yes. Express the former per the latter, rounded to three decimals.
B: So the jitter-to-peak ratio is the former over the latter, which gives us 0.007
